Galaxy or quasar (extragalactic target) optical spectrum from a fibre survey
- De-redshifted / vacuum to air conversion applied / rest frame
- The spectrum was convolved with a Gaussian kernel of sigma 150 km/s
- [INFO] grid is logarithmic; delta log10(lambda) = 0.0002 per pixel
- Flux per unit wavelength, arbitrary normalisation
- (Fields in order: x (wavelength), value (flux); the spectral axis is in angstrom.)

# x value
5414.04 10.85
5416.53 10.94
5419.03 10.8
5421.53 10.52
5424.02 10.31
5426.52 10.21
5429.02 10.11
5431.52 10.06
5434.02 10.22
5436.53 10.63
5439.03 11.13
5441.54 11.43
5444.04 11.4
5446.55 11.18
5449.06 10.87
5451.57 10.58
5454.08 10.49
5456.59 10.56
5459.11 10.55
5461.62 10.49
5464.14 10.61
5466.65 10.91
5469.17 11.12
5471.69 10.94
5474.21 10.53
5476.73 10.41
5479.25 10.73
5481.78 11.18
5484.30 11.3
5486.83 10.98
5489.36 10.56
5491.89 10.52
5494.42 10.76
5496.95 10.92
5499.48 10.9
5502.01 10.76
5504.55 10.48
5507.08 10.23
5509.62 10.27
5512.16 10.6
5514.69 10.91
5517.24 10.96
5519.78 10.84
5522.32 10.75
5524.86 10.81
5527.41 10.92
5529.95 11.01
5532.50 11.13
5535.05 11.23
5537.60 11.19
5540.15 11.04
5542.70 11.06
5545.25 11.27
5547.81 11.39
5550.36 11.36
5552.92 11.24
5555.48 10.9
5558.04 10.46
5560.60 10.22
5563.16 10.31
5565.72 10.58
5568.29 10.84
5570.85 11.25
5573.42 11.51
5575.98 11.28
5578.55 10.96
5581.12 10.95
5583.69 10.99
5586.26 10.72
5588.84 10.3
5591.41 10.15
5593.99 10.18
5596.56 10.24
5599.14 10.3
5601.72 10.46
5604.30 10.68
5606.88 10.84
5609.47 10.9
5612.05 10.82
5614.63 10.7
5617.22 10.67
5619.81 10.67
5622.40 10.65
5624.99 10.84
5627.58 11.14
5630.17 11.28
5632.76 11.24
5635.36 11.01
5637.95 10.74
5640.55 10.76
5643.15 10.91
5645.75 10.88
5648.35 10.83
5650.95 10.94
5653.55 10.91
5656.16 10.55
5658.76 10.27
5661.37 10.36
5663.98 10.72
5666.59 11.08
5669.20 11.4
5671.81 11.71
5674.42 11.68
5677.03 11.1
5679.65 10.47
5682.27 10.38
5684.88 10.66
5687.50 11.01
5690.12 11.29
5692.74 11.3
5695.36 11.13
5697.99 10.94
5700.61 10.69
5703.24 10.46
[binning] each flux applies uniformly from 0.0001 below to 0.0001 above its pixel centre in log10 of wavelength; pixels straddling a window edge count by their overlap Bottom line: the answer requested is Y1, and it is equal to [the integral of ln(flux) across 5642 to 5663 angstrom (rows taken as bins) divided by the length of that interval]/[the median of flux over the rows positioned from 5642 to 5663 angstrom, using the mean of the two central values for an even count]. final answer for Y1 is 0.218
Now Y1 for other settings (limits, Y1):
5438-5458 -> 0.217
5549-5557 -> 0.214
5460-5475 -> 0.221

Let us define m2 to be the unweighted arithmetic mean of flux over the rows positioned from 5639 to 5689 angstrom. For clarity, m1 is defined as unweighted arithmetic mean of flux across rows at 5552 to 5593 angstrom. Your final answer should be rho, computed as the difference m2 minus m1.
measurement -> 0.1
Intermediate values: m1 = 10.8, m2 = 10.9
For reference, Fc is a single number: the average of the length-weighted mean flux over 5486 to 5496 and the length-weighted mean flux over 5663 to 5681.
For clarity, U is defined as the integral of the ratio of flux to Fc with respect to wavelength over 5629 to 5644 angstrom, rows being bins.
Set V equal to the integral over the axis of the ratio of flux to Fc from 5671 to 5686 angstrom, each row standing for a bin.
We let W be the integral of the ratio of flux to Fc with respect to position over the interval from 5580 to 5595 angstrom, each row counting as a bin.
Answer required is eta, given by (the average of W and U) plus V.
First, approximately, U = 15.1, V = 15.1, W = 14.5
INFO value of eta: 29.8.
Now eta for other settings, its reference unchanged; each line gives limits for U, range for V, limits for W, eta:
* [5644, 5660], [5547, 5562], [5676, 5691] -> 30.2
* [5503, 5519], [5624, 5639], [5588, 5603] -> 30.0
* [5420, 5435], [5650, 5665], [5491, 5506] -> 29.0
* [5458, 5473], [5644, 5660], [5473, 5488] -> 30.6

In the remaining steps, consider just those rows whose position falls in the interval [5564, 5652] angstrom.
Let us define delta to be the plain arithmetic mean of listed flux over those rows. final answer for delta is 10.8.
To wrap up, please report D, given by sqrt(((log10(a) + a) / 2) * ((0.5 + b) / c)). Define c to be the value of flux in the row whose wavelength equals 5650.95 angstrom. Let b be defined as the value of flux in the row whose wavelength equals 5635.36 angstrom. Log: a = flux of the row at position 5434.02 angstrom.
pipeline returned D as 2.43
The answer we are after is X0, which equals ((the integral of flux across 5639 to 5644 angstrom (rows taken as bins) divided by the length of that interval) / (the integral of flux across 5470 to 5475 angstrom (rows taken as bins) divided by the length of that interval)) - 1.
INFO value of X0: 0.002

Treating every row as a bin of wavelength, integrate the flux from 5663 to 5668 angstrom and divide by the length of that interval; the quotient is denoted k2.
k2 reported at 10.9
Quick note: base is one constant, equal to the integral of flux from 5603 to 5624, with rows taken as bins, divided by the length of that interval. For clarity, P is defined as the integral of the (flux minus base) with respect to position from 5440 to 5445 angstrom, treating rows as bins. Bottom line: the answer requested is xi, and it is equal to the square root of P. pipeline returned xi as 1.82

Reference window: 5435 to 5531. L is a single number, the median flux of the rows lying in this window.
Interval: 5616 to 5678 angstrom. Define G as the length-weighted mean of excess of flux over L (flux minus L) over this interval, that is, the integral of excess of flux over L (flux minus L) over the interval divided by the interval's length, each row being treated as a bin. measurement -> 0.15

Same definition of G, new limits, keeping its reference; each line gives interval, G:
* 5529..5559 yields 0.33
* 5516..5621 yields 0.05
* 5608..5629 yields 0.02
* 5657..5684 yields 0.12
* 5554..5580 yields 0.05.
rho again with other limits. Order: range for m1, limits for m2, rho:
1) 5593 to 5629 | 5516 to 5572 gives 0.3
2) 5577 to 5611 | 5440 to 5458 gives 0.3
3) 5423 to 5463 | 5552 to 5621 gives 0.1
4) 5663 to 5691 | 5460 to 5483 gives -0.3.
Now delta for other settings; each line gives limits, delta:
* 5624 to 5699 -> 10.9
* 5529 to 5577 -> 11.0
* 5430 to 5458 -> 10.8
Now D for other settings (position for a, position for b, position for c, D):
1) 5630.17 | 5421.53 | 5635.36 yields 2.48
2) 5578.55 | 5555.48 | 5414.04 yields 2.51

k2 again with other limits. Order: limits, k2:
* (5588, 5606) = 10.3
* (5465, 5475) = 10.9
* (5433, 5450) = 11.0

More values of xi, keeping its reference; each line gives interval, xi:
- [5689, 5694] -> 1.67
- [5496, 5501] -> 0.90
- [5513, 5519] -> 0.99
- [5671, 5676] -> 2.15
